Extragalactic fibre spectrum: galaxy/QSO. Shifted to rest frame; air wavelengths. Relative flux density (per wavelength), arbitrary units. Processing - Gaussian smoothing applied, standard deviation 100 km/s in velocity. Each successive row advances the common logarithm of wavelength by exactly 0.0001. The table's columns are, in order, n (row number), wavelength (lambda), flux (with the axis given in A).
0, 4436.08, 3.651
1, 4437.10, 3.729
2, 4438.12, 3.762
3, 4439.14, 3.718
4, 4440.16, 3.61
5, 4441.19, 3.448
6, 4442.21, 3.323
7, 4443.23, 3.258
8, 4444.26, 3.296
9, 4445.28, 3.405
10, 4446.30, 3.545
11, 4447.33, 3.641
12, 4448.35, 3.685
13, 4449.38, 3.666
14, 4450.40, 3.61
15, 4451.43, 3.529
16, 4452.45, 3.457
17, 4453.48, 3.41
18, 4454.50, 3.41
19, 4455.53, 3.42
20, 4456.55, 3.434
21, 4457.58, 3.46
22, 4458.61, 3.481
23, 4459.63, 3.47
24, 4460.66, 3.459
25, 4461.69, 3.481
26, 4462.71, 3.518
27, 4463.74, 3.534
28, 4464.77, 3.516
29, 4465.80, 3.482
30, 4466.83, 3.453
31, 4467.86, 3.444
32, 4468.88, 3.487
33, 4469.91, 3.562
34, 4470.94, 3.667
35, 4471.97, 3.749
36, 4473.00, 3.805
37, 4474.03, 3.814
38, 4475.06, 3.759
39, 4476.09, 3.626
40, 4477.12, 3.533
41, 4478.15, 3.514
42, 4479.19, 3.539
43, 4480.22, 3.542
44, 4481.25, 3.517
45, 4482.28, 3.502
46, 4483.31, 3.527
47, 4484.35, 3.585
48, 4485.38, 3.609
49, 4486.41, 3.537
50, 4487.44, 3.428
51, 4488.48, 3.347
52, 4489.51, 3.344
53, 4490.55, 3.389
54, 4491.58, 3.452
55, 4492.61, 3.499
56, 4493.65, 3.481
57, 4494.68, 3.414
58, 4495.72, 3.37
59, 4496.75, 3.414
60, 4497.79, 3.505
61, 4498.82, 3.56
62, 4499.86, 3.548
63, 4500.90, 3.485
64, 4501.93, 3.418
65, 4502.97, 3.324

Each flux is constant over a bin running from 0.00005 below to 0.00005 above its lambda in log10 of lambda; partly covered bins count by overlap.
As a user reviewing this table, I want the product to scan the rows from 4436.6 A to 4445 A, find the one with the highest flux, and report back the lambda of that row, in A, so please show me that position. 4438.12 A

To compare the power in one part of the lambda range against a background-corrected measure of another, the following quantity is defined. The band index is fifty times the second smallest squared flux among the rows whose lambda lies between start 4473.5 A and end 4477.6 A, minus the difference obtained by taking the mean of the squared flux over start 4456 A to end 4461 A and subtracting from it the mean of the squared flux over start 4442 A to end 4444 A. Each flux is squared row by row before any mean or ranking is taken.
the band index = 656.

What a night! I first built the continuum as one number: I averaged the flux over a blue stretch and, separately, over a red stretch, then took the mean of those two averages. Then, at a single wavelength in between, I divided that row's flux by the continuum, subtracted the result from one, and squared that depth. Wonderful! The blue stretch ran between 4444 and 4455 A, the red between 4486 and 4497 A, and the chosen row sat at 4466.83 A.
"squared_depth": 0.0000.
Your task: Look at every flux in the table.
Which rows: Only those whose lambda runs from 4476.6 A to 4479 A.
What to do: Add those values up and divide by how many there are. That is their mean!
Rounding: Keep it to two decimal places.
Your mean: 3.52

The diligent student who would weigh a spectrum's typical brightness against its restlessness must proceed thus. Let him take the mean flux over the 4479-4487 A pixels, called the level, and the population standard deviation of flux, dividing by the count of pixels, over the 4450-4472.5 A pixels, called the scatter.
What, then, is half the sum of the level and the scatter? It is 1.81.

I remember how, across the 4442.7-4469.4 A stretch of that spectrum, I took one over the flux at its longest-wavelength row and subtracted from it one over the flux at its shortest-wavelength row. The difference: -0.0202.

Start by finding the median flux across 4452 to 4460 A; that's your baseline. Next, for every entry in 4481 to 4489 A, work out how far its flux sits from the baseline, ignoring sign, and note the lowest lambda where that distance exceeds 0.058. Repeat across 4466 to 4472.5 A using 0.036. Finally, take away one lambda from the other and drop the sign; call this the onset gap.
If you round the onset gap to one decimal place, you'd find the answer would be 12.4 A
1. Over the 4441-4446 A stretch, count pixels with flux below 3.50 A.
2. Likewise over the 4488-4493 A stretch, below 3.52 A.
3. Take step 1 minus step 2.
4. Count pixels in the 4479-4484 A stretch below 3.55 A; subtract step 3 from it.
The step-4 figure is 5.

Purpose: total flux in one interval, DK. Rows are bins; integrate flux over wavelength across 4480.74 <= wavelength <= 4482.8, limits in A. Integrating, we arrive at 7.24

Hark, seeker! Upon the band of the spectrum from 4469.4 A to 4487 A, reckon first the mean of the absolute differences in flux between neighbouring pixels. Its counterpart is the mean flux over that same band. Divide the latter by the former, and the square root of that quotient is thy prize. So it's 8.5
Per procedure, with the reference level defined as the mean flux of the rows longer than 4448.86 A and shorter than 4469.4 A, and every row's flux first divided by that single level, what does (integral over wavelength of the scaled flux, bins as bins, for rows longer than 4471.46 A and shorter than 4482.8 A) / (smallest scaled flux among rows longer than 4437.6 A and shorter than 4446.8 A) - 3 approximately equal 9.6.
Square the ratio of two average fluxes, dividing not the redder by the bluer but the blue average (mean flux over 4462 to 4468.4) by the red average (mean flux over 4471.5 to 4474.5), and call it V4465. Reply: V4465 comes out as 0.85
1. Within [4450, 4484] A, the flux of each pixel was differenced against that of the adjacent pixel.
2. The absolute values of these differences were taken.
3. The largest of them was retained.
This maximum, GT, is 0.133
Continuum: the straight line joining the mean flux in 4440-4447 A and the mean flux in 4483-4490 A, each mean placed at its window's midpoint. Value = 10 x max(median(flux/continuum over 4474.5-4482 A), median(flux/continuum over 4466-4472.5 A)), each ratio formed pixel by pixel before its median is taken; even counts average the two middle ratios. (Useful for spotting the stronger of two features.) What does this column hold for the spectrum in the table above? 10.2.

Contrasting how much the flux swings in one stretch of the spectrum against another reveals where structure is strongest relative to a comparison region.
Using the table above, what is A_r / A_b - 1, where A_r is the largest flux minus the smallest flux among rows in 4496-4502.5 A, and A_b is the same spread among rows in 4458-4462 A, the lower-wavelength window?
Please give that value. 5.6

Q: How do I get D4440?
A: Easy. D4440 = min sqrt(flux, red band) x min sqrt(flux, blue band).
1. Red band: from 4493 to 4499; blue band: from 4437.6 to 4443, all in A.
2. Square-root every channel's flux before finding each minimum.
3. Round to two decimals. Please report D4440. 3.35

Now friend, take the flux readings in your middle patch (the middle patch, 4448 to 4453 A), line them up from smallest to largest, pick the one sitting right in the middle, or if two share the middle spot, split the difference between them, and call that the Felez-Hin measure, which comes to 3.61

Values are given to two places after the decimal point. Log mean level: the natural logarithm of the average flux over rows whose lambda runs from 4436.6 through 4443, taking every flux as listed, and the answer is 1.28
